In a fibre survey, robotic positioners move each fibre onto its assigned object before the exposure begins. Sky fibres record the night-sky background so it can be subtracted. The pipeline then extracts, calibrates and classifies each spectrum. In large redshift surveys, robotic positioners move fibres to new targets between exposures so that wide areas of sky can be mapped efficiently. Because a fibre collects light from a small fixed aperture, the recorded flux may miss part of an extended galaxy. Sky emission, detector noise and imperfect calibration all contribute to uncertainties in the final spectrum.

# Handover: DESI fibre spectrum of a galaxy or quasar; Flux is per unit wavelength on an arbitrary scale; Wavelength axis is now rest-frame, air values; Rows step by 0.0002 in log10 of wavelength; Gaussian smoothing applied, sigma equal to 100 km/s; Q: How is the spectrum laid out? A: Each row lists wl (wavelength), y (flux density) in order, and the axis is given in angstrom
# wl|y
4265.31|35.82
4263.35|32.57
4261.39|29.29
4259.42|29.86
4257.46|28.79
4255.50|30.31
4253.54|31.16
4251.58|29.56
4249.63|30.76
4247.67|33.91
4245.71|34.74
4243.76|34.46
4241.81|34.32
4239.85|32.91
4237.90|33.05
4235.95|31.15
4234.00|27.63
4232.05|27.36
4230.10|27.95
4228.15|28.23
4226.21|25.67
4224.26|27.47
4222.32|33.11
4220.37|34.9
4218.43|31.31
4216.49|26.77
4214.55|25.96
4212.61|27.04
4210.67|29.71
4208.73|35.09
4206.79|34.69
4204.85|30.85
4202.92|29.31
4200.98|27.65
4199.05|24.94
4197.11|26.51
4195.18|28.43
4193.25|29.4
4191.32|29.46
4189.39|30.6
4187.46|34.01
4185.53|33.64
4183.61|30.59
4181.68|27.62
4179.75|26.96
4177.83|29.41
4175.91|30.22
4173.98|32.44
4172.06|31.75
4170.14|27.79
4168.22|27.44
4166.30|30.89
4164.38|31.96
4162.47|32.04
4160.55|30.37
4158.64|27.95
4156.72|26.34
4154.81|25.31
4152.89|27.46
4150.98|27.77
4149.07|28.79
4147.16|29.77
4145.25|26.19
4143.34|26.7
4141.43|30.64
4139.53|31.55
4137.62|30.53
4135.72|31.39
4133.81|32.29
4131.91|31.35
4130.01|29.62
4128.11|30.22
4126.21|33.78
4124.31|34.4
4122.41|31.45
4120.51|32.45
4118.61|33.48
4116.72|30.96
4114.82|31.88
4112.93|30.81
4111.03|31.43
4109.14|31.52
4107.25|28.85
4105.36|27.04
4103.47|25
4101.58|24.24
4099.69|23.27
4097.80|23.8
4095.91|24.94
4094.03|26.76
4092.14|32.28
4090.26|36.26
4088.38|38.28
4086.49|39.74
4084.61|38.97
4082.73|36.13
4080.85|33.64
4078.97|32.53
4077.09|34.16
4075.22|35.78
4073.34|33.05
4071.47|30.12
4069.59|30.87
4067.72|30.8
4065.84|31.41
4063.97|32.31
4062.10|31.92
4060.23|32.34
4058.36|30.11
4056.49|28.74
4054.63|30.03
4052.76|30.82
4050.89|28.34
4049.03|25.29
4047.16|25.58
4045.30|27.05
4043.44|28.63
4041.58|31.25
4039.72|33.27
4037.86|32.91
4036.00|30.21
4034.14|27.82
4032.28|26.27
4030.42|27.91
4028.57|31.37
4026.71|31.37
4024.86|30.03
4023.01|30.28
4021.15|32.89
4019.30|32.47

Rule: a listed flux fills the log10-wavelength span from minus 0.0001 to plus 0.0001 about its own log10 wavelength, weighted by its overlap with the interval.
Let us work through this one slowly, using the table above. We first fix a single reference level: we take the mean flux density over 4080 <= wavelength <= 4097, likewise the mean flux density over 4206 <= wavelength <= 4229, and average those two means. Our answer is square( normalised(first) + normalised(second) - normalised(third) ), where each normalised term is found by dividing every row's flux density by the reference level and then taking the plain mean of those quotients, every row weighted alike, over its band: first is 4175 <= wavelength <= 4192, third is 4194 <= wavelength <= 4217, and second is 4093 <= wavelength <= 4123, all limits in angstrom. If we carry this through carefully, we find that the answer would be 0.88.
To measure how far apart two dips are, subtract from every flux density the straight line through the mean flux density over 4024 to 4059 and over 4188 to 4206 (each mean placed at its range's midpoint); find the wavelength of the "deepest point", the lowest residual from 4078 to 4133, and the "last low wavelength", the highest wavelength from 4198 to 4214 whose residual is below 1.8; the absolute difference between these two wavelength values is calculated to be 112.9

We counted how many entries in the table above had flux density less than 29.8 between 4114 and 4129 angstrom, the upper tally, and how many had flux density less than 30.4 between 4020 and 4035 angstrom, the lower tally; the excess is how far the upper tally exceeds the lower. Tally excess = -5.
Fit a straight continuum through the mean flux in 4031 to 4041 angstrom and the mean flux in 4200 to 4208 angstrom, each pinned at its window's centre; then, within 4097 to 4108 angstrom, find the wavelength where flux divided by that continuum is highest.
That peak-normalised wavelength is 4107.25 angstrom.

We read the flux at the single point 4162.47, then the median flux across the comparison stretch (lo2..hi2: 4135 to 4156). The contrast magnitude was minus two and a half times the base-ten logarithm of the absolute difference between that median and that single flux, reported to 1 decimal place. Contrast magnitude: -1.3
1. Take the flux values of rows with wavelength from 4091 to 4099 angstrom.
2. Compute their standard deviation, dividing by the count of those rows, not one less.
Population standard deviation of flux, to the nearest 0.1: 3.3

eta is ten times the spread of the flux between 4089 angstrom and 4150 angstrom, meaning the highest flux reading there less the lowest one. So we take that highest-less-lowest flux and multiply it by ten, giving 130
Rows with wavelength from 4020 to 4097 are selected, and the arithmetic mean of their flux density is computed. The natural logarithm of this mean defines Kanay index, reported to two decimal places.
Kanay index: 3.44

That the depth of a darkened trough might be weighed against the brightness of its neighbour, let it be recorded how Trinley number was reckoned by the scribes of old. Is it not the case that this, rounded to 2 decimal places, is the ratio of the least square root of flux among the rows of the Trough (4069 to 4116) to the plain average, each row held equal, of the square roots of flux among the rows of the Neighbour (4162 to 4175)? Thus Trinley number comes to 0.87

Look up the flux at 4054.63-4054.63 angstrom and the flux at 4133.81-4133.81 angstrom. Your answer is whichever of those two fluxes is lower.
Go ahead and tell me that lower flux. 30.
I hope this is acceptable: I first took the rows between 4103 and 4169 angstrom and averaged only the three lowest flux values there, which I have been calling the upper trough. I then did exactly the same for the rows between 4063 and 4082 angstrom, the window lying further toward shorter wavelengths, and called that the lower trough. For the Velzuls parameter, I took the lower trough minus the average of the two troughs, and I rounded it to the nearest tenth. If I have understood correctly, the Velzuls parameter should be 2.5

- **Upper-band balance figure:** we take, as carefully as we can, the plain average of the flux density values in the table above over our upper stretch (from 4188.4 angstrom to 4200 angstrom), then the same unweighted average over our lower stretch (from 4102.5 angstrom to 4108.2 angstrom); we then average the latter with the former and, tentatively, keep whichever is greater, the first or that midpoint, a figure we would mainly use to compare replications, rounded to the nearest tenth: 28.2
